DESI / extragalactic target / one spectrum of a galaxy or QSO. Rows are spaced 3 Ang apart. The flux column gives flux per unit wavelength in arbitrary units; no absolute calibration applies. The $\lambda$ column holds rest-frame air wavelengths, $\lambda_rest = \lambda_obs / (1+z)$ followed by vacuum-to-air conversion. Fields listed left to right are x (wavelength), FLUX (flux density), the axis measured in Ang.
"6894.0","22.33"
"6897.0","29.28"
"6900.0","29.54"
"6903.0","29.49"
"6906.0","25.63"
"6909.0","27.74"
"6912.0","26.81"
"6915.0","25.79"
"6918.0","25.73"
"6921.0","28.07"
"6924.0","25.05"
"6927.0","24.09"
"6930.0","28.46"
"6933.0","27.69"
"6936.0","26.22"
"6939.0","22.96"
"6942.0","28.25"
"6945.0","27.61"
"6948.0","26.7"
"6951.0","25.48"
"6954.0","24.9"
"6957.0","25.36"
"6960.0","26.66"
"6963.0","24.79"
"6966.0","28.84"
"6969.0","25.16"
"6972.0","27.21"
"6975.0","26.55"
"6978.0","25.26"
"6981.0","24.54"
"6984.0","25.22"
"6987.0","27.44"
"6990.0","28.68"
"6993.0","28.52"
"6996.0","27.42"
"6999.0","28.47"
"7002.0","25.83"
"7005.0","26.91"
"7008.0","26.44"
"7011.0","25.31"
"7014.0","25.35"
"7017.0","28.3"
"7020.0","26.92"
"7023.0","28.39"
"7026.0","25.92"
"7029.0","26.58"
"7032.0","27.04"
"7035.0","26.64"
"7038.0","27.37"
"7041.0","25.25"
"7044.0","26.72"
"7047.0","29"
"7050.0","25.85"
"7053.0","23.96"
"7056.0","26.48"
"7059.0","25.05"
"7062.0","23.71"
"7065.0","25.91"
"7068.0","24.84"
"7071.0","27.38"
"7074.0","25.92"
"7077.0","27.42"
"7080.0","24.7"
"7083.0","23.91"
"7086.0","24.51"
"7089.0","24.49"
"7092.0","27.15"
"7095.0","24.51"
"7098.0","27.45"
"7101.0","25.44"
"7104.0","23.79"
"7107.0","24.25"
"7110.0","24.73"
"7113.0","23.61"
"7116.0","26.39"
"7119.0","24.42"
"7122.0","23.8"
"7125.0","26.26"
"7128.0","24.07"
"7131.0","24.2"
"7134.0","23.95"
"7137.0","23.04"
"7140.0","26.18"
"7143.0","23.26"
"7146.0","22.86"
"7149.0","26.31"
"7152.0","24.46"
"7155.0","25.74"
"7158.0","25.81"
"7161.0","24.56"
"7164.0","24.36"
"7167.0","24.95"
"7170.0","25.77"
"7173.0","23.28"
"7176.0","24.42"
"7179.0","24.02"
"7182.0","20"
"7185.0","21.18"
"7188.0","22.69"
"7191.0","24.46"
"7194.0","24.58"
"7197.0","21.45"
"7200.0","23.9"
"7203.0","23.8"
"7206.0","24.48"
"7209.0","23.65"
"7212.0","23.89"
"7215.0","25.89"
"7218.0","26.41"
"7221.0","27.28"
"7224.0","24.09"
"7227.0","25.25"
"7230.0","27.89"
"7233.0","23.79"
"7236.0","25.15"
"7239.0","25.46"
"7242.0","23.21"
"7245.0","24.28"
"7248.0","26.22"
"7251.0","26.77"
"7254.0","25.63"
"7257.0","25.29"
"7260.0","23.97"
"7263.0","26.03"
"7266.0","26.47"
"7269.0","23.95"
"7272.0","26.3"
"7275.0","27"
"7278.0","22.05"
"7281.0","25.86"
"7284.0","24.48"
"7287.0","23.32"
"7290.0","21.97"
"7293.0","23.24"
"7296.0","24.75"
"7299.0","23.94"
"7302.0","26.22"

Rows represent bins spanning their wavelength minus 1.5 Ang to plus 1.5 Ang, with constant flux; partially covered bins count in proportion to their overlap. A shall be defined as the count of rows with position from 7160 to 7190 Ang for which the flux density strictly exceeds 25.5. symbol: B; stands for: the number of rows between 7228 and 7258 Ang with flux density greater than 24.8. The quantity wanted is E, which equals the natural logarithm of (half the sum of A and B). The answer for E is 1.39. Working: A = 1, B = 7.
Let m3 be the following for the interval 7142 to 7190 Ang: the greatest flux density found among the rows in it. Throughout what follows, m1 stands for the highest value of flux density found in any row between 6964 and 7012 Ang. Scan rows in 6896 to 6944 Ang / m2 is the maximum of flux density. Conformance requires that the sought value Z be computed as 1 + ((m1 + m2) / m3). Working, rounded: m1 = 28.84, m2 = 29.54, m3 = 26.31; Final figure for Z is 3.22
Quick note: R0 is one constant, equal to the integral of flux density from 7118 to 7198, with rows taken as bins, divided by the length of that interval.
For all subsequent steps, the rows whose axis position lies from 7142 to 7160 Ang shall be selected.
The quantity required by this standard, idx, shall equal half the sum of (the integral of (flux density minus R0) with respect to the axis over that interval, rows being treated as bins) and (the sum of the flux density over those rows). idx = 80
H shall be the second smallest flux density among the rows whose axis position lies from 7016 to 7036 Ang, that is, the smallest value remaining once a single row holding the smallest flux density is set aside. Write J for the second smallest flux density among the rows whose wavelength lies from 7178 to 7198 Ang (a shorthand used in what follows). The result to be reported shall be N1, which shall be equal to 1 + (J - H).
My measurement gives -4.4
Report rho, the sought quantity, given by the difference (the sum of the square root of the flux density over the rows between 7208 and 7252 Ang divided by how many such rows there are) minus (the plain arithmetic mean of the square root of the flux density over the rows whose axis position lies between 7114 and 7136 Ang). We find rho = 0.05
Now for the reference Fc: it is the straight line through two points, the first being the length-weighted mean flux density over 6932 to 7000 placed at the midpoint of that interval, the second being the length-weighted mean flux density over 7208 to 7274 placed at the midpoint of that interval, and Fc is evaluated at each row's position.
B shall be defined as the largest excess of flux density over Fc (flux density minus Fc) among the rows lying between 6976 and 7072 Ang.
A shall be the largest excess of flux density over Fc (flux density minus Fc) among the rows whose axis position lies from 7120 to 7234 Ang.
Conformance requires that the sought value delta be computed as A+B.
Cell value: 5.4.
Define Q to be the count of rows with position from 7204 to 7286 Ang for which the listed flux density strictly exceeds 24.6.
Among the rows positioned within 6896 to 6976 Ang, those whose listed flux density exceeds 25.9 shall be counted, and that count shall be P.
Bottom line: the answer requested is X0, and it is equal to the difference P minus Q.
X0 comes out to 0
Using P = 16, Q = 16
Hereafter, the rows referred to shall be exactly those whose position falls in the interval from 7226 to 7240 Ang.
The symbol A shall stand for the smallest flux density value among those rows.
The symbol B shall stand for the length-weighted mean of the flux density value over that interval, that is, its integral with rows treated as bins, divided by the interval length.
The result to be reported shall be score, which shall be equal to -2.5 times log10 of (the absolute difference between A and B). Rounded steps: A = 23.79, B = 26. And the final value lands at -0.59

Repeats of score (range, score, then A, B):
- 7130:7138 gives 0.38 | 23.04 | 24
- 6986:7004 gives -0.69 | 25.83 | 28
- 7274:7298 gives -0.78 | 21.97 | 24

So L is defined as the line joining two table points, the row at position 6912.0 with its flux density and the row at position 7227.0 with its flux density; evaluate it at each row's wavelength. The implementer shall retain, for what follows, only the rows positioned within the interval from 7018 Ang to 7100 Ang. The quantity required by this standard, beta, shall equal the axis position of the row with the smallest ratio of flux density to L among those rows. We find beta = 7062.0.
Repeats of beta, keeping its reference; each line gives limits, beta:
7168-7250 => 7182.0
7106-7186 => 7182.0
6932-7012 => 6939.0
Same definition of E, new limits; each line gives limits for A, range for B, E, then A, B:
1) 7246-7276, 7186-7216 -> 1.39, 7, 1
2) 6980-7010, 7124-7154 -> 1.70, 8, 3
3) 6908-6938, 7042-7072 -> 2.08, 8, 8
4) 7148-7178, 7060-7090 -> 1.50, 4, 5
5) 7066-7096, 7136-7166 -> 1.39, 4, 4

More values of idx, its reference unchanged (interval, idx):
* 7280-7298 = 70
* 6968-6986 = 92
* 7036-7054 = 100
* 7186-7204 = 64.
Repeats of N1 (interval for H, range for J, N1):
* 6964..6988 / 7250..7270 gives -0.2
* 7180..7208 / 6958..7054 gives 4.4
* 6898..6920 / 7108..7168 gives -1.7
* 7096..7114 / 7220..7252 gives 1.0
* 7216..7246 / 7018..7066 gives 1.2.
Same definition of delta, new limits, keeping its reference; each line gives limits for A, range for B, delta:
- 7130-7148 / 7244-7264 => 1.9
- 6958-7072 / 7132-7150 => 3.4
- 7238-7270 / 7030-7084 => 4.3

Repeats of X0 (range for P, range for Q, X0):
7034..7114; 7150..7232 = 2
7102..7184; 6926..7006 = -20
